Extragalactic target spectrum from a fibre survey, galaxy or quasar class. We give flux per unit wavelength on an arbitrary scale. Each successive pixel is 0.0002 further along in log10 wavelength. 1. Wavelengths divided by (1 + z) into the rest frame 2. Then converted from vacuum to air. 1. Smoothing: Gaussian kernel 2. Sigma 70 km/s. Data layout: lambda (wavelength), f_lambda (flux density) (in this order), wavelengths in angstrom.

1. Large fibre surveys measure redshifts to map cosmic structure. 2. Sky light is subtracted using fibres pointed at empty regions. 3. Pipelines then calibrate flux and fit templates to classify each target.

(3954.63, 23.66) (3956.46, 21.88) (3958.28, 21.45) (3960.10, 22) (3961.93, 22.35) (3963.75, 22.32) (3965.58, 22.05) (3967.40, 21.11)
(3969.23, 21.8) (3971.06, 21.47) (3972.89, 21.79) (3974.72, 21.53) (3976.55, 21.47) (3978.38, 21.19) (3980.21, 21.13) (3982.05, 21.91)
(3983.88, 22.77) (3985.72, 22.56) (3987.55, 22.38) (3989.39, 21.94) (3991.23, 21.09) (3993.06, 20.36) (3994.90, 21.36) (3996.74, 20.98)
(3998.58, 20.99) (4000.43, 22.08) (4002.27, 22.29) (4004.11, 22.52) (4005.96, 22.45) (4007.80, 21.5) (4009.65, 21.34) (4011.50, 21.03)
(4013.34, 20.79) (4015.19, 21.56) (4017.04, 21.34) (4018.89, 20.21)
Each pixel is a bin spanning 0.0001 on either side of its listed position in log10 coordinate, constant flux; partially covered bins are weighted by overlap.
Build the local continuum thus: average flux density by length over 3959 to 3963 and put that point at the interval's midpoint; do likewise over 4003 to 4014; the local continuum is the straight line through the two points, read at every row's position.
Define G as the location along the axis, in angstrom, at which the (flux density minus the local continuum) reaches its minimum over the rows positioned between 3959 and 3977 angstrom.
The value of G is 3967.40 angstrom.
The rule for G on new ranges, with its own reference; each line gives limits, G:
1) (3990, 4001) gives 3993.06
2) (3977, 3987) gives 3980.21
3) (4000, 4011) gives 4009.65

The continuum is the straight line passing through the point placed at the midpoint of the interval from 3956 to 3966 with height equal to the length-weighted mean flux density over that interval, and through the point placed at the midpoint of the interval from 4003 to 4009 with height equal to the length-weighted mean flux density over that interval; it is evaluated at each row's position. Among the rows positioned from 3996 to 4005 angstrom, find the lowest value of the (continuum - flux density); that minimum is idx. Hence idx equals -0.4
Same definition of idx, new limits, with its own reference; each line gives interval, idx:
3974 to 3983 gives 0.2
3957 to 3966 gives -0.3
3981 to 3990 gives -0.7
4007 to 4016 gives 0.6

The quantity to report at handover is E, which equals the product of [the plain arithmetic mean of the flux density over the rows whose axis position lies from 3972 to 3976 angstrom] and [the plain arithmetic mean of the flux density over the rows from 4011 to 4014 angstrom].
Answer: 453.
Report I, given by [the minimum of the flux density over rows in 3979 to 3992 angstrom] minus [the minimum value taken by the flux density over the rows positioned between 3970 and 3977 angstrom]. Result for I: -0.4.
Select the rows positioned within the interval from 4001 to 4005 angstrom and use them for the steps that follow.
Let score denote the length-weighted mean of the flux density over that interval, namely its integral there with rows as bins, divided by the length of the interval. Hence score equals 22.4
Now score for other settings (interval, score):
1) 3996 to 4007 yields 21.9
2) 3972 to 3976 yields 21.6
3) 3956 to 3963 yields 21.9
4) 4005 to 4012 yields 21.6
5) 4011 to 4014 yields 21.0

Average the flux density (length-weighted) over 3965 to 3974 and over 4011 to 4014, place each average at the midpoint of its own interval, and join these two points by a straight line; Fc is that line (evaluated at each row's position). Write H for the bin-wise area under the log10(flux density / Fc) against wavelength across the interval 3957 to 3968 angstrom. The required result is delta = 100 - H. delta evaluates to 99.97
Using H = 0.03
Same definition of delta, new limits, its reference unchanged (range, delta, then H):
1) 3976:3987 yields 99.91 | 0.09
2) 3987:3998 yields 99.99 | 0.01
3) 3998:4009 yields 99.80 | 0.20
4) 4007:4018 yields 99.93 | 0.07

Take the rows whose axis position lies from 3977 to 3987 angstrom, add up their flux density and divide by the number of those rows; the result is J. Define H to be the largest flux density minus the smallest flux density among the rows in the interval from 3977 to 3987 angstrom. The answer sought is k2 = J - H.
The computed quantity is 20.3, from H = 1.64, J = 21.9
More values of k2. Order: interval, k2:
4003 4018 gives 19.8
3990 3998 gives 19.9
